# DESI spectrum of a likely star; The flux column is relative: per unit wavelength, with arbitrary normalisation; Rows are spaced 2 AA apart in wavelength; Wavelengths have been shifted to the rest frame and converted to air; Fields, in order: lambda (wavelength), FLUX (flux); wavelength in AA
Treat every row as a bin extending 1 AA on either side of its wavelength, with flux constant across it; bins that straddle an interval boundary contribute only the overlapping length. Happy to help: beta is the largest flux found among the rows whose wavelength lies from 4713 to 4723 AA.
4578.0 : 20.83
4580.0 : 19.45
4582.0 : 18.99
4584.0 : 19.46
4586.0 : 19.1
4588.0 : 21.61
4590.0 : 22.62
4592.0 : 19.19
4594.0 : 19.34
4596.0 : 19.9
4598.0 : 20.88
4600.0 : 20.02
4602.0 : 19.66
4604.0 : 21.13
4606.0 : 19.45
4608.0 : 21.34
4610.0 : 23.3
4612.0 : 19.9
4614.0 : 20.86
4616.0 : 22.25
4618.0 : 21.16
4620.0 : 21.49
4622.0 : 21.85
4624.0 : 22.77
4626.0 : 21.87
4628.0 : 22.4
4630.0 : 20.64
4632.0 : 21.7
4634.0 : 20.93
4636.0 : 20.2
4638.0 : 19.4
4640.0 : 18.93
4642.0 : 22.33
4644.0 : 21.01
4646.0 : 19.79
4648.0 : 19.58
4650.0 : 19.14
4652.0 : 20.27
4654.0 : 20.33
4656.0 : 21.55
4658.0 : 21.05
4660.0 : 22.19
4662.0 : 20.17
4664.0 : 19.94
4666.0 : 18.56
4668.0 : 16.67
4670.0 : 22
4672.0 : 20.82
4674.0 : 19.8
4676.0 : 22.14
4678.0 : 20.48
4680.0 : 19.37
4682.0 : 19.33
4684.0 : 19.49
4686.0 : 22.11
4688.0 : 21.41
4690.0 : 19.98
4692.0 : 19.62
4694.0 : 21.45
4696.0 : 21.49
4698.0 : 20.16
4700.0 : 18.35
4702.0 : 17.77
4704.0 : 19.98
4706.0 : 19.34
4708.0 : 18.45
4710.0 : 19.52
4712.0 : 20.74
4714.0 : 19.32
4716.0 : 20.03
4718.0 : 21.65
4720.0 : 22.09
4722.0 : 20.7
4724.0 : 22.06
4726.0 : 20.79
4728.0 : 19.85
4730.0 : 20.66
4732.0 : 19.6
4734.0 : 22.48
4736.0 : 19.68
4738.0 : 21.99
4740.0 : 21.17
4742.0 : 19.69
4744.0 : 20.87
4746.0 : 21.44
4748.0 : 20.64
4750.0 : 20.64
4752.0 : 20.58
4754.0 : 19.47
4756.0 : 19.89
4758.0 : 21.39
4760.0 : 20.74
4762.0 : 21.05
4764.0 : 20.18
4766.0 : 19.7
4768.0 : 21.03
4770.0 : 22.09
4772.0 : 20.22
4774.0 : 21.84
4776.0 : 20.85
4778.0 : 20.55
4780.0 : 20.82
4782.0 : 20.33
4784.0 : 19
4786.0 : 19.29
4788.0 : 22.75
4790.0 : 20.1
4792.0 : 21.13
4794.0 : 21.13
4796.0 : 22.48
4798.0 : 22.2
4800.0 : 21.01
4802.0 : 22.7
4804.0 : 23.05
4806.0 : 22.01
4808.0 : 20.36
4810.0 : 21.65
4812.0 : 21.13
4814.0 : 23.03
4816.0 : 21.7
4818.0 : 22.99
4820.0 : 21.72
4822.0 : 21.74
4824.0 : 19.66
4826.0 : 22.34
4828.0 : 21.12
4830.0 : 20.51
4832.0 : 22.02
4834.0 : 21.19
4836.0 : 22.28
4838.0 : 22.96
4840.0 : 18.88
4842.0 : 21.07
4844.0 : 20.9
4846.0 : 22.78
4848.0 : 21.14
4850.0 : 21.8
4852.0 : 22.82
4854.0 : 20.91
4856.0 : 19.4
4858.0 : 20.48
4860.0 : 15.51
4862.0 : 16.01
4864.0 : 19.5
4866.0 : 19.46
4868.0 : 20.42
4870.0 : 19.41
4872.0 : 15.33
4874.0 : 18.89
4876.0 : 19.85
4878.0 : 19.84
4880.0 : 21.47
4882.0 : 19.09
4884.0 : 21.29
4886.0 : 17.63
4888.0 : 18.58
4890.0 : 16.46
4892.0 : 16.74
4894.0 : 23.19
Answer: 22.09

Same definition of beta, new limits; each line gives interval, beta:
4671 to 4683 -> 22.14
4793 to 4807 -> 23.05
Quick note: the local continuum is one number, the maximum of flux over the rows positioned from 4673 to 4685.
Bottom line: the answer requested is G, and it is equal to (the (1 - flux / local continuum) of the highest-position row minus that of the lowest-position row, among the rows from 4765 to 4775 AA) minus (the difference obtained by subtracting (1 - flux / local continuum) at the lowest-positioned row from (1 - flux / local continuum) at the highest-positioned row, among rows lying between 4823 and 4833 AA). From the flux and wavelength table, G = 0.010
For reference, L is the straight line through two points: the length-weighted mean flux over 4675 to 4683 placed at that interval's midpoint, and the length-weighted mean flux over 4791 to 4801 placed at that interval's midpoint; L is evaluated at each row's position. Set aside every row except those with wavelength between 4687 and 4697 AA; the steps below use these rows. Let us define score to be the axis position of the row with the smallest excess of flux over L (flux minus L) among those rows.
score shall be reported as 4692.0 AA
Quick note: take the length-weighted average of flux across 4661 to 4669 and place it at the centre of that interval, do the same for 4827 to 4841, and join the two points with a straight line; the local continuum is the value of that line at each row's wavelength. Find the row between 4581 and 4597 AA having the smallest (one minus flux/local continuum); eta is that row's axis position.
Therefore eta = 4590.0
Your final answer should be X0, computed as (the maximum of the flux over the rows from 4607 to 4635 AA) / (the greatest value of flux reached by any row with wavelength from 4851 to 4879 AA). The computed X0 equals 1.021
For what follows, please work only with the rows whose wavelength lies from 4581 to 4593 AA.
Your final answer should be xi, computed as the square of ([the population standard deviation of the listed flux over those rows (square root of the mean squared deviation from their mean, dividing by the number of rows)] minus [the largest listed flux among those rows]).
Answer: 449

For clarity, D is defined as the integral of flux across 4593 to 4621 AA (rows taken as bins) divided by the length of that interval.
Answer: 20.8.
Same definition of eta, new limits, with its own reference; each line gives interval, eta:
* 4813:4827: 4814.0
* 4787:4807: 4804.0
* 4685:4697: 4686.0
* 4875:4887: 4880.0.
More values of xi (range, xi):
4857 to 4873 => 338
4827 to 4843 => 475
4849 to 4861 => 420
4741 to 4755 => 433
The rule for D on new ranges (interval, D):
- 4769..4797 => 20.9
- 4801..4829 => 21.8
